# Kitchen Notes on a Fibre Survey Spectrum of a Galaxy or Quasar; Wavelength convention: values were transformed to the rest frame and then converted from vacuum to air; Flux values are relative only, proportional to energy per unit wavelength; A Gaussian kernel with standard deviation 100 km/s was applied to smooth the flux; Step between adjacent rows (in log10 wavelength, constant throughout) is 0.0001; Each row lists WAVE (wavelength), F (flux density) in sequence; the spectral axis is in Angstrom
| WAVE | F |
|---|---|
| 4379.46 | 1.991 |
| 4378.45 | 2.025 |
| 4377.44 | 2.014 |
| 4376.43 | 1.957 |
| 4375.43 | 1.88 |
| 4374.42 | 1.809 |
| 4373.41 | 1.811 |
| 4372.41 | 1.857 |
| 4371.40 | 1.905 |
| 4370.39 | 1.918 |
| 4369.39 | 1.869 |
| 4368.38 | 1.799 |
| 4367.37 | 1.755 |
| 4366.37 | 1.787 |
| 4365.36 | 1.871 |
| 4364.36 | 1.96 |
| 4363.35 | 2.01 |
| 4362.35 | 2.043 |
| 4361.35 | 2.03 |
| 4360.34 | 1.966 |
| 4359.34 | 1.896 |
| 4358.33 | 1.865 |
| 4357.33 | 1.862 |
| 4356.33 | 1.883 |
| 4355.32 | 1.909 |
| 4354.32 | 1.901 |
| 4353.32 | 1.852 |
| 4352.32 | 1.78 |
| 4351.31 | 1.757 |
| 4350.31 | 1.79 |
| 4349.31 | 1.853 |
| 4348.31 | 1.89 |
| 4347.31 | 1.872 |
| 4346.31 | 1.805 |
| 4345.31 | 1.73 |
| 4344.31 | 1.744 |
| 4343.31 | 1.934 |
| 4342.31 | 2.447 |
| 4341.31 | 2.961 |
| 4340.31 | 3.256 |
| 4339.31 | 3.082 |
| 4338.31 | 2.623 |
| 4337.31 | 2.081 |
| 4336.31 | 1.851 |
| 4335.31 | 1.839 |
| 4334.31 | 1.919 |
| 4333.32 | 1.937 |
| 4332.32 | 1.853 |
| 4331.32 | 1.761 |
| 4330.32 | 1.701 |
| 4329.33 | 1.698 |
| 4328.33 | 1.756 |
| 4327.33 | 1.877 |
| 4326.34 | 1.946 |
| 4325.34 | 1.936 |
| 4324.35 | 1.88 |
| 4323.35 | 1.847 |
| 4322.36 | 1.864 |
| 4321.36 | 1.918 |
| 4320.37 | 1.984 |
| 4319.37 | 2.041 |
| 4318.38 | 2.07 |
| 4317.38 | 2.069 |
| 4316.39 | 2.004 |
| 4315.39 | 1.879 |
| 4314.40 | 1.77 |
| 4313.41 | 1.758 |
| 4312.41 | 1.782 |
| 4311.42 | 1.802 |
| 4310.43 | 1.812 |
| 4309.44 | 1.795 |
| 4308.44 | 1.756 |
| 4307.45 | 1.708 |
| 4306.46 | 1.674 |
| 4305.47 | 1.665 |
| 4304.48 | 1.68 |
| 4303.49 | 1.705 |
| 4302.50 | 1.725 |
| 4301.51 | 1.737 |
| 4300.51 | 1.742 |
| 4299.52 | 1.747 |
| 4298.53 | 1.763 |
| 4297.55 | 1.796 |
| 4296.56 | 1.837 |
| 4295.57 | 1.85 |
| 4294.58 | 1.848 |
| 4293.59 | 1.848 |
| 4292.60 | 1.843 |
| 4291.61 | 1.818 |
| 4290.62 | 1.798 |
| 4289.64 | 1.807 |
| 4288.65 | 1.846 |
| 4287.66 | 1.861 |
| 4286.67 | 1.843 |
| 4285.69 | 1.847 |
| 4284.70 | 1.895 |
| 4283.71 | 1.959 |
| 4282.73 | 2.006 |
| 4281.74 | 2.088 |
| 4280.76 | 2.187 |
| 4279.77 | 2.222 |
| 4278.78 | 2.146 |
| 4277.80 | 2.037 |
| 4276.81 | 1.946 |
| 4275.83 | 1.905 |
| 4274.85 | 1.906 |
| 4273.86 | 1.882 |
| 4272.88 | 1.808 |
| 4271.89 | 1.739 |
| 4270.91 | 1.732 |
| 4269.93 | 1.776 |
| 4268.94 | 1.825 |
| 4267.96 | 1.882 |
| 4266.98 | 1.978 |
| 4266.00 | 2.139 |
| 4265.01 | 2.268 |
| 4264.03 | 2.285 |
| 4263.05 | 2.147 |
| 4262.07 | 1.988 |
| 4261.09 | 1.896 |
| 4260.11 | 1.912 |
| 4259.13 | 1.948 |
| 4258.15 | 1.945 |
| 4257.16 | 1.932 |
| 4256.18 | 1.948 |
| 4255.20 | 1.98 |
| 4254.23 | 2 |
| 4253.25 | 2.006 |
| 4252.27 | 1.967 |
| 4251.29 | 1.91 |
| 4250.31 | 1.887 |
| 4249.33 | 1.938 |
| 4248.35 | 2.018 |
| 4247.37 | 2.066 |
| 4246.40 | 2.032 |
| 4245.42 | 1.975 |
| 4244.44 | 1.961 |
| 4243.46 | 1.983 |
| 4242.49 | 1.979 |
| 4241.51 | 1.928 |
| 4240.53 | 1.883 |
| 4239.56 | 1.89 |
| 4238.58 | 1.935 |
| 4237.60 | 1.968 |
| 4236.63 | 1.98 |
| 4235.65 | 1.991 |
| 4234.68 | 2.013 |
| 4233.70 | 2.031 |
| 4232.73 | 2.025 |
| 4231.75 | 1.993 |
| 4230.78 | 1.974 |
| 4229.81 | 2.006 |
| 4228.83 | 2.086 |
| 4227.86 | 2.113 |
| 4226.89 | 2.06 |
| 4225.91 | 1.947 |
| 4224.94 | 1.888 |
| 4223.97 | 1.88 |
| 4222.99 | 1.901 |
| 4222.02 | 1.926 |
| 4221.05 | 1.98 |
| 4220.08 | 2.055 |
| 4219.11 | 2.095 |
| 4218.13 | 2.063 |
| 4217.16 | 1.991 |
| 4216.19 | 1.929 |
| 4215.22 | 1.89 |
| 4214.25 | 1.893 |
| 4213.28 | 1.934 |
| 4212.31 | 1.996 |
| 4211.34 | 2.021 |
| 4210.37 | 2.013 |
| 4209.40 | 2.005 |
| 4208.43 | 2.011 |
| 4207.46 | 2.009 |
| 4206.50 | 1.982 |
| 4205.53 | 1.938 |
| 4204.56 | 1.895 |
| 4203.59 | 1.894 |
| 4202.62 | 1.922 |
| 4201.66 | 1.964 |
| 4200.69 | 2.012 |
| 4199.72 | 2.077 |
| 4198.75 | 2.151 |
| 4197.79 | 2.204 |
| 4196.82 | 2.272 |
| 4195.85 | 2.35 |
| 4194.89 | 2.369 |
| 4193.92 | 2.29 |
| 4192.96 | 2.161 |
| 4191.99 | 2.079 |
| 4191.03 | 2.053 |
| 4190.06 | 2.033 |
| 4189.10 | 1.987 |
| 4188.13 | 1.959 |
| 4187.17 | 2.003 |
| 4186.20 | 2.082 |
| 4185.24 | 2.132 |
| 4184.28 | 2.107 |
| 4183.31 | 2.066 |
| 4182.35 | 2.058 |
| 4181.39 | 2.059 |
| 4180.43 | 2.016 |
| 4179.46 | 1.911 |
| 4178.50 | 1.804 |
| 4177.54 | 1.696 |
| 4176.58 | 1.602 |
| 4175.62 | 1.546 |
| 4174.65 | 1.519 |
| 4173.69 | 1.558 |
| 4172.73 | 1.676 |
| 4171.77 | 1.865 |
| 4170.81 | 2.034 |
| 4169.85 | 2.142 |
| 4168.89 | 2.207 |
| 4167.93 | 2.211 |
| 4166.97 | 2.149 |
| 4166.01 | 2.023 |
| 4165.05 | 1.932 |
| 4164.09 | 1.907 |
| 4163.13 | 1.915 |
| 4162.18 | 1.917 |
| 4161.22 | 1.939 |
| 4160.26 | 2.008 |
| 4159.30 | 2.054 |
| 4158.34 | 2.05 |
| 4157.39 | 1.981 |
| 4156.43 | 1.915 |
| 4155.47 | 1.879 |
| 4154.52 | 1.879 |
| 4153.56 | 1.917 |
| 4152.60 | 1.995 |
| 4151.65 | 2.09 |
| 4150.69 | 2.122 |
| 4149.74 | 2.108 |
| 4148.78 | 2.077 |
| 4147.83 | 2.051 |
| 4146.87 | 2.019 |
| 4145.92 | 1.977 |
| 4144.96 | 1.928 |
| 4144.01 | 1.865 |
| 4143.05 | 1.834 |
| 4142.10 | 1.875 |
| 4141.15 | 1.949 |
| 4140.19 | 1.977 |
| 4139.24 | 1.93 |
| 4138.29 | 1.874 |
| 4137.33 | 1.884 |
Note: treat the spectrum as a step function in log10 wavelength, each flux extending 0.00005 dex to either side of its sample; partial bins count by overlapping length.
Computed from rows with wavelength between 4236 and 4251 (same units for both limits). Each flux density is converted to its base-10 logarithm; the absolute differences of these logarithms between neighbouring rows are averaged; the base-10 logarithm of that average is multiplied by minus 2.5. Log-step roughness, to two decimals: 5.25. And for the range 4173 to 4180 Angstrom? 4.33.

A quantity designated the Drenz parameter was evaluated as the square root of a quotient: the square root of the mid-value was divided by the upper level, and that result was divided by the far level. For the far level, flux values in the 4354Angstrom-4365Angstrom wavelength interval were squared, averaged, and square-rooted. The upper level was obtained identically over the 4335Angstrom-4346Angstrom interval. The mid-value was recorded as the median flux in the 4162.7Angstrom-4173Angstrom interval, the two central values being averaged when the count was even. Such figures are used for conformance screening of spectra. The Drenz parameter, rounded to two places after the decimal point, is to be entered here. 0.55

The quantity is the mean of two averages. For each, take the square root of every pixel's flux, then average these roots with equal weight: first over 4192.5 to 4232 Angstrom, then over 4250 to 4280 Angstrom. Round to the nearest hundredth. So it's 1.41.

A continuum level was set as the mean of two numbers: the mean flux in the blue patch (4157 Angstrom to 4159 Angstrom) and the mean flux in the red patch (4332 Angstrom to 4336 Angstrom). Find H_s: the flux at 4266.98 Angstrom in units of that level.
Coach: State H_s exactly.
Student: 1.01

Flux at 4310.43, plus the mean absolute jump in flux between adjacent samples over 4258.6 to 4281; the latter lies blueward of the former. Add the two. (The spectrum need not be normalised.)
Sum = 1.88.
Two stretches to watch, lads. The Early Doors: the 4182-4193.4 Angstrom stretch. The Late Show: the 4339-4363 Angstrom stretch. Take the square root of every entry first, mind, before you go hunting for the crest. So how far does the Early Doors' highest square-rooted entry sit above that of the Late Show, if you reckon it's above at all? -0.33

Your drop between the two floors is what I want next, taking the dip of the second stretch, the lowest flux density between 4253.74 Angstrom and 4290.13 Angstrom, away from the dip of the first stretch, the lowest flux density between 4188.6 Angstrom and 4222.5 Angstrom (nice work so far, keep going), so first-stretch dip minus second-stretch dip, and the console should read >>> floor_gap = 0.16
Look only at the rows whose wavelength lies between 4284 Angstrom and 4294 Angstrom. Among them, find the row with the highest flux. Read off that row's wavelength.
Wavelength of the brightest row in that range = 4284.70 Angstrom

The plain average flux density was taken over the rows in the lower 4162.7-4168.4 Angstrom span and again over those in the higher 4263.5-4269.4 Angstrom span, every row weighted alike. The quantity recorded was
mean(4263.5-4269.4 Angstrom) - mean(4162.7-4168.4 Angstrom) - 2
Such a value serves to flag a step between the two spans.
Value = -1.96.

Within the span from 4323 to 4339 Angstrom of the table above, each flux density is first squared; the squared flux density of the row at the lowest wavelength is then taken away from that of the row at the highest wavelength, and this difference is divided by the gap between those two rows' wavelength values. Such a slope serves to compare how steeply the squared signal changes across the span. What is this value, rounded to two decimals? 0.23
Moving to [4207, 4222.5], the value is -0.02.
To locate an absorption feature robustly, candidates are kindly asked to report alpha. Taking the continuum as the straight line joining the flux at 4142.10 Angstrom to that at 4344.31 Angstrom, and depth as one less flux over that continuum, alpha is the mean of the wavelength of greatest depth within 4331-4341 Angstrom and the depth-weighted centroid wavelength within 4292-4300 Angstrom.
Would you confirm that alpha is 4312.8 Angstrom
